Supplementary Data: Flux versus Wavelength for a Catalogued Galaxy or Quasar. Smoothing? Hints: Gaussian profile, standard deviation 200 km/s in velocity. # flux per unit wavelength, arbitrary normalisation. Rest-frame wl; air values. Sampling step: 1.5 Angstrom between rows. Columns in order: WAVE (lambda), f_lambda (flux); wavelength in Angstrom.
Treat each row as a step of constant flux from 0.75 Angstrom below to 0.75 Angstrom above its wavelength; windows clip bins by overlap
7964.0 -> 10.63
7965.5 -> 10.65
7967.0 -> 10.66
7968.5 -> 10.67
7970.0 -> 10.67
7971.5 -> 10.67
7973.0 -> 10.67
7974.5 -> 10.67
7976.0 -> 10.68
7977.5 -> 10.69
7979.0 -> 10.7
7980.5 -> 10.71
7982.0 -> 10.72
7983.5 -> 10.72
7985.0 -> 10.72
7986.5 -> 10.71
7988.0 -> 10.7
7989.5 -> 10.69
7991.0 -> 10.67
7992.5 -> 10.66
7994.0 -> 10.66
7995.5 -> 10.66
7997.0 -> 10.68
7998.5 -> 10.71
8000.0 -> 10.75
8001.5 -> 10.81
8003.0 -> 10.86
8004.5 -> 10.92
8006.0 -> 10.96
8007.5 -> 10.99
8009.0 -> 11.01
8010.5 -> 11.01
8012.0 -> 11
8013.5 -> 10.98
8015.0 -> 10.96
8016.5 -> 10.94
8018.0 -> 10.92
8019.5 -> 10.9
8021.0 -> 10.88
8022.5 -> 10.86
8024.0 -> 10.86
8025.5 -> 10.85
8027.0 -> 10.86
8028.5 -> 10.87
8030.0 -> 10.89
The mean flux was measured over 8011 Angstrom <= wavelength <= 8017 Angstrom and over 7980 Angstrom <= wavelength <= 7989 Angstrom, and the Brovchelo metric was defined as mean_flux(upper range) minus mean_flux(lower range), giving 0.26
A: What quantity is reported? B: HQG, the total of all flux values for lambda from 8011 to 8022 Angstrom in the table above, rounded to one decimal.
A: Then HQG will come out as 76.6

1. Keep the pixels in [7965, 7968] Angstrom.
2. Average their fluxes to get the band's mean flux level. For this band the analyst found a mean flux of 10.7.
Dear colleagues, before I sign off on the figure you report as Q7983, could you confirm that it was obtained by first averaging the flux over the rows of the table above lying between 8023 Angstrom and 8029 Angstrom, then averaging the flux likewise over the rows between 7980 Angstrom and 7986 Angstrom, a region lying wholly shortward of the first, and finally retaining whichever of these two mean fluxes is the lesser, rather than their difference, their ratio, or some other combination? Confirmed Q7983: 10.72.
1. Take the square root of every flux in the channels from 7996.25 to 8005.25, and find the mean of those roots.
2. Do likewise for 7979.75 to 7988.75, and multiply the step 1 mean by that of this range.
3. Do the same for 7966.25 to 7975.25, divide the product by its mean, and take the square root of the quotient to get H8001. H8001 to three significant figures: 1.81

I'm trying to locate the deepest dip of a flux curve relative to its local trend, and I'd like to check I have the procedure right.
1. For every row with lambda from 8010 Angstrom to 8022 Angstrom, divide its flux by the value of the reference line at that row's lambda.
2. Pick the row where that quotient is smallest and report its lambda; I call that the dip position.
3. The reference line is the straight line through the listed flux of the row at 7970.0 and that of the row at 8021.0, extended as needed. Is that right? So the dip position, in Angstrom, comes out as 8021.0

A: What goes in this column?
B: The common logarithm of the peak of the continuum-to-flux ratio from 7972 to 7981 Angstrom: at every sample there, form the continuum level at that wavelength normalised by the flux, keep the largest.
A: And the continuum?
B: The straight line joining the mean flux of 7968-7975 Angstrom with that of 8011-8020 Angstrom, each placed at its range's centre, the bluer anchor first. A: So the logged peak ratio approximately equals 0.0008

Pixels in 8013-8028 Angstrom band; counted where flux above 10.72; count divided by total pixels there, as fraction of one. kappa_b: 1.00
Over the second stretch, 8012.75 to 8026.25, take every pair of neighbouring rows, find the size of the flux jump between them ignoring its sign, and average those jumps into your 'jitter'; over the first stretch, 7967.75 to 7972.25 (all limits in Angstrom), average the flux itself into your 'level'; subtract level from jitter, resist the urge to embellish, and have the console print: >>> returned -10.7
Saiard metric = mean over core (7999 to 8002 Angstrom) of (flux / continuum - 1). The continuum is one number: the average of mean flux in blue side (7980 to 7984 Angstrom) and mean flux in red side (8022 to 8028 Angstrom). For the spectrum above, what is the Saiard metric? -0.001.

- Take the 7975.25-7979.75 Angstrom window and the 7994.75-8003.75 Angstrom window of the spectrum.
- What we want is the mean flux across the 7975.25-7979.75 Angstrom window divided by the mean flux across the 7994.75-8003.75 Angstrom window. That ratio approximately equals 0.995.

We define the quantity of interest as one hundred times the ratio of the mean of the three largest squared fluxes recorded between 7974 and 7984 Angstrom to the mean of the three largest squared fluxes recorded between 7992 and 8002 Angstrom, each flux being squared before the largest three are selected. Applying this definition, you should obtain 99.3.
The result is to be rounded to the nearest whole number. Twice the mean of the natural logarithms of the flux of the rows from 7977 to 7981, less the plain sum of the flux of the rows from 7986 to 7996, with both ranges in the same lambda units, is -70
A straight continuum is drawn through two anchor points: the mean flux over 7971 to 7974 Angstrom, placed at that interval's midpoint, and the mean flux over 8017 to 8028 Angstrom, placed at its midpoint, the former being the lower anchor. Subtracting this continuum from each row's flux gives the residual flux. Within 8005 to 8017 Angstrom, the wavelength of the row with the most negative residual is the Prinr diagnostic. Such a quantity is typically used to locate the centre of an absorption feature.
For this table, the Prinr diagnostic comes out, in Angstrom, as 8016.5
